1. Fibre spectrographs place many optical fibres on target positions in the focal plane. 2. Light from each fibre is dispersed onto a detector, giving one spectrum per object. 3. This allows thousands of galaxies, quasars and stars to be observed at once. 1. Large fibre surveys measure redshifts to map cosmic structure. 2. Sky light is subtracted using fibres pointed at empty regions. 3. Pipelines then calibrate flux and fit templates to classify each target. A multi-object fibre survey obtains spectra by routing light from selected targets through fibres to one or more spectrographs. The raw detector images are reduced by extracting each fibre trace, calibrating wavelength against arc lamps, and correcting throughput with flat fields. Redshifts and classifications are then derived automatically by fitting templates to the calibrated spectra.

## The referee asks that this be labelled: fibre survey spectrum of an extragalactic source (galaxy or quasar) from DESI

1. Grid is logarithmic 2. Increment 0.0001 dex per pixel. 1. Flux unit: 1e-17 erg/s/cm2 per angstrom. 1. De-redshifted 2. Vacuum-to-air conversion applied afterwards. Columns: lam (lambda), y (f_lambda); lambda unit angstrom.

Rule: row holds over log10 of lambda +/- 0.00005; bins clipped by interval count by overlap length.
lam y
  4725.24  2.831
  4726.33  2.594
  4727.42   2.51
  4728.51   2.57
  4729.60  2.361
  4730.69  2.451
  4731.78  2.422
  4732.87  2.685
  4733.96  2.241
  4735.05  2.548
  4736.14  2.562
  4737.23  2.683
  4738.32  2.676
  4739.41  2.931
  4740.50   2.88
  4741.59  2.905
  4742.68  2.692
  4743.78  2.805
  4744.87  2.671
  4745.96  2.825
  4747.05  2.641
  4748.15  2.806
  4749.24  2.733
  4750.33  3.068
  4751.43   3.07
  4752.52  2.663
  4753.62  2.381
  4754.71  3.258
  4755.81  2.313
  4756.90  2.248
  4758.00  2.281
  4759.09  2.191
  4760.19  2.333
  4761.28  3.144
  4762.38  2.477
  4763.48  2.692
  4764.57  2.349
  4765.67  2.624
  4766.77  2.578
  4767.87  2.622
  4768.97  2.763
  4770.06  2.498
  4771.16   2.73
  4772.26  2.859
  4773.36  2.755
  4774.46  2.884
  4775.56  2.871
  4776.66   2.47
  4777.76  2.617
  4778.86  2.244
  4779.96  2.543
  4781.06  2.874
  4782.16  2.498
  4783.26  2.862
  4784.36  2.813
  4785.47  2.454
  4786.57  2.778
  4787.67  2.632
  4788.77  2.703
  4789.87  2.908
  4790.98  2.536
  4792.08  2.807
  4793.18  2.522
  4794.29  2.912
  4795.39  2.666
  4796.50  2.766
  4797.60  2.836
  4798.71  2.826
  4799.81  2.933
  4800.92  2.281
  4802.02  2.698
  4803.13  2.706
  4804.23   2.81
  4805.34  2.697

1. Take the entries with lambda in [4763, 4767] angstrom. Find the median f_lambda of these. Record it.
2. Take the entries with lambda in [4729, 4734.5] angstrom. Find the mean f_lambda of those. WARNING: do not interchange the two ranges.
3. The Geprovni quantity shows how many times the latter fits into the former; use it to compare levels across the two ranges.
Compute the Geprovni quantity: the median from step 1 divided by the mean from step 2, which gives 1.07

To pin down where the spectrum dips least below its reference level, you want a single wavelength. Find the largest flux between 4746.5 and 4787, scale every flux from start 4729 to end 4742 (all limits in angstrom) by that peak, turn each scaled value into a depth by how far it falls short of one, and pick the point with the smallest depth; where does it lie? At 4739.41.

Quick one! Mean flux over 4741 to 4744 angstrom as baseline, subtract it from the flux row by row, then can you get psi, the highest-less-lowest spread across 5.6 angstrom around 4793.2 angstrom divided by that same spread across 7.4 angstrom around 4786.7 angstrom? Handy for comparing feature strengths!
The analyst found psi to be 0.86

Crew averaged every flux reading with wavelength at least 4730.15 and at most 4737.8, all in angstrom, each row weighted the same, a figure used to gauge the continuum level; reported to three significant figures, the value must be 2.51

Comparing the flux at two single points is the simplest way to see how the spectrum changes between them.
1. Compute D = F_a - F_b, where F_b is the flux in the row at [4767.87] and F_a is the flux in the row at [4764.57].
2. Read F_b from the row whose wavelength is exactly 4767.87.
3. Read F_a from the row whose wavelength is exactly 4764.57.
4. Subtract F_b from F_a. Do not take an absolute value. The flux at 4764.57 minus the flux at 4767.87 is -0.27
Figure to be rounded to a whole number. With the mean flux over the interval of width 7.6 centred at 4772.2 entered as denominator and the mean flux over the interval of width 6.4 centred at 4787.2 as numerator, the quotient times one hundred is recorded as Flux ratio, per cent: 98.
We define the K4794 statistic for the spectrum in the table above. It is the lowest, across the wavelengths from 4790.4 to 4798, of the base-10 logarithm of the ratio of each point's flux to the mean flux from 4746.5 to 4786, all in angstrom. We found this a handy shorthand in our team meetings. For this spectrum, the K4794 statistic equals -0.021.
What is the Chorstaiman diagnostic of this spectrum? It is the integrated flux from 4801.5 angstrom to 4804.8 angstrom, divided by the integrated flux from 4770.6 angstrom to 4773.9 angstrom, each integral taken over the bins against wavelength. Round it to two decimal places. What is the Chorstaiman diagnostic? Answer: 0.99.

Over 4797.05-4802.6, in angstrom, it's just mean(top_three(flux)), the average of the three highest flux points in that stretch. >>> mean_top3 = 2.865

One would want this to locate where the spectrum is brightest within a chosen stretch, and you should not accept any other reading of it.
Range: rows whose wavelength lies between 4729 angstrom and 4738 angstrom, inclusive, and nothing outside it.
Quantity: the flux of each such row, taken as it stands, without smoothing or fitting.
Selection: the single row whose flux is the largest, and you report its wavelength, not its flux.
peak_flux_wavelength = 4732.87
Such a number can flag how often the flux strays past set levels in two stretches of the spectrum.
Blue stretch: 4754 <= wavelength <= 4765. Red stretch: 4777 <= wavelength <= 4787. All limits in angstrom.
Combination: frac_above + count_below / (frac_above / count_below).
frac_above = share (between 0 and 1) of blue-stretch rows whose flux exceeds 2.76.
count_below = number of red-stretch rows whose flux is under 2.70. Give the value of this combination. 125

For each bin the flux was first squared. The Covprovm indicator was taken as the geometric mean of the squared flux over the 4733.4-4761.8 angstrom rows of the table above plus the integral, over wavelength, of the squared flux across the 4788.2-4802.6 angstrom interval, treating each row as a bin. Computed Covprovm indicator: 114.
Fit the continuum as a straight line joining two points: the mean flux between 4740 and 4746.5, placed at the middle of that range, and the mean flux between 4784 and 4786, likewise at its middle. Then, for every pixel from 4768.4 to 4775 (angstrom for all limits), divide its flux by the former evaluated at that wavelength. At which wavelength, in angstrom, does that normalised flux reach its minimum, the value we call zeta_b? 4770.06 angstrom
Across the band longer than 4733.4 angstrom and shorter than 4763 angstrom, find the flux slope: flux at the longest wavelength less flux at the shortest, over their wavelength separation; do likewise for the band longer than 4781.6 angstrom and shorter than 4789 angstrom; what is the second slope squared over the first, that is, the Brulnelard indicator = 0.116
